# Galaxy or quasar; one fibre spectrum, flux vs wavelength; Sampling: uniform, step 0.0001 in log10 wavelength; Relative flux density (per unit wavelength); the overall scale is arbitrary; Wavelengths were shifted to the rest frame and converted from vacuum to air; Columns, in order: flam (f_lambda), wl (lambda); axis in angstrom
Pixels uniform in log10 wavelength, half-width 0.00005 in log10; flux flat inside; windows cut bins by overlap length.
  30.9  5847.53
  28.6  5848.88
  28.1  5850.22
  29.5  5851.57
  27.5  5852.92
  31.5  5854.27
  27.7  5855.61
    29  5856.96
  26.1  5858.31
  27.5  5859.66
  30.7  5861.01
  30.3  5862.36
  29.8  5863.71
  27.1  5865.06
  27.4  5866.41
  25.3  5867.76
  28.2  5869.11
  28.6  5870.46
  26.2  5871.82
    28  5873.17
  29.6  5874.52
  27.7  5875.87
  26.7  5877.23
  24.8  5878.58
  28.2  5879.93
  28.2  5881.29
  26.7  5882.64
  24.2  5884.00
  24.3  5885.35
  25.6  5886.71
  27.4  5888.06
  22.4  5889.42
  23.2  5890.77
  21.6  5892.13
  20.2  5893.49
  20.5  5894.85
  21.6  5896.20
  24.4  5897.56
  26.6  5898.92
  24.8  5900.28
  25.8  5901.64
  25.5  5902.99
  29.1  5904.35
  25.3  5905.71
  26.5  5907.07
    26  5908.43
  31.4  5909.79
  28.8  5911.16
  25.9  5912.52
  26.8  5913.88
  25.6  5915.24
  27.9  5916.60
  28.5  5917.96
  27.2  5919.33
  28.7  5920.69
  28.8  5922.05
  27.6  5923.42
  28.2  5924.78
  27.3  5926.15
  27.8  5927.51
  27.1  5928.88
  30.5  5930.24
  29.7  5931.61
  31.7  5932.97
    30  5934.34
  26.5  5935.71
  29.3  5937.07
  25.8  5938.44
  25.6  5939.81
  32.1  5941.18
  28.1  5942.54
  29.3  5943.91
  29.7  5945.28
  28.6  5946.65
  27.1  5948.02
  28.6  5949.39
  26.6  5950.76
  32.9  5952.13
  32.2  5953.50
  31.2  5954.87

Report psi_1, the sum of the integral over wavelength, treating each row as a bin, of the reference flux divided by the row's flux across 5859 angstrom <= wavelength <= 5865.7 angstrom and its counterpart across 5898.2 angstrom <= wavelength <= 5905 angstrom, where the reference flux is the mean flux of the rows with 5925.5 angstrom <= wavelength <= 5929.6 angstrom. 13.5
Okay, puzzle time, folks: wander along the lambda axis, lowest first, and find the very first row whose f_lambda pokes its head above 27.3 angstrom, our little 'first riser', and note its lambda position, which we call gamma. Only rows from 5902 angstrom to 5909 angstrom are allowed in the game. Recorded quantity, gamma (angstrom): 5904.35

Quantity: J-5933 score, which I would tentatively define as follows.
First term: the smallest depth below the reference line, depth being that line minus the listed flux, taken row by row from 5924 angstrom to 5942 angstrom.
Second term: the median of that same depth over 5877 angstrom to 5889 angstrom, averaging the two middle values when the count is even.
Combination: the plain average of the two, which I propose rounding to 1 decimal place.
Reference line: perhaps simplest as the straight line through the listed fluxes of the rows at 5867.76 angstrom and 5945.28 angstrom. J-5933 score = -1.6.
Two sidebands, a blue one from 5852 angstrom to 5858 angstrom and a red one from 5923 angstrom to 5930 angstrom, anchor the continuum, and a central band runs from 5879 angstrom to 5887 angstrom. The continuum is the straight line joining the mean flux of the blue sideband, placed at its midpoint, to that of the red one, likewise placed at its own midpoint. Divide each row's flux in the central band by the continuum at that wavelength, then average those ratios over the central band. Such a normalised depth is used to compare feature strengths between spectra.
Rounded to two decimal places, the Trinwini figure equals 0.92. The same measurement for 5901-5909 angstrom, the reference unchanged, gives 0.94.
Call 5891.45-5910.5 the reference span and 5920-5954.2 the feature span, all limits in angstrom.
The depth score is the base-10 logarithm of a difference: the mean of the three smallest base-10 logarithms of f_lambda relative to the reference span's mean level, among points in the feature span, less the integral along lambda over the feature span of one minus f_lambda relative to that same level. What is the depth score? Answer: 0.72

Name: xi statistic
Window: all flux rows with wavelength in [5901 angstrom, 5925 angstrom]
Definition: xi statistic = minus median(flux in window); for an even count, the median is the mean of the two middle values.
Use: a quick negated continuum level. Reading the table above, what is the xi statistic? -27.4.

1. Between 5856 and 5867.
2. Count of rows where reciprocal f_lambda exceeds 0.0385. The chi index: 0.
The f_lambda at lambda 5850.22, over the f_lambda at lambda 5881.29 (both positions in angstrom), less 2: -1.00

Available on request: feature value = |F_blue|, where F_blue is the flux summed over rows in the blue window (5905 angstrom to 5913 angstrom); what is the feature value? 164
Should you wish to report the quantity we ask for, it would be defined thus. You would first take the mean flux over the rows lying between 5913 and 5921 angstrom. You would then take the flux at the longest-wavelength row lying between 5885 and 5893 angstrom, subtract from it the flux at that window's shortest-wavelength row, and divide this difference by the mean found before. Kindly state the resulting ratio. -0.10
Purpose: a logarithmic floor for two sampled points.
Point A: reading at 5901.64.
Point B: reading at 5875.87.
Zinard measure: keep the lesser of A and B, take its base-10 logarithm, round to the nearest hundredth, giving 1.41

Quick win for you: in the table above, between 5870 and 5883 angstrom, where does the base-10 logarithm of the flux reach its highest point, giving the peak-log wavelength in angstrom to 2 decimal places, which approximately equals 5874.52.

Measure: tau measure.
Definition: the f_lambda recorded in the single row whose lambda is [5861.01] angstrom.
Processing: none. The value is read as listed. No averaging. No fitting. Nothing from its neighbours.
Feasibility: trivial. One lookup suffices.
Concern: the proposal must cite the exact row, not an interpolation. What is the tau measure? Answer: 30.7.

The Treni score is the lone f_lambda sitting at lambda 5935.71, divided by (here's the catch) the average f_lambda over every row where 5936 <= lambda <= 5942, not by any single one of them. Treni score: 0.94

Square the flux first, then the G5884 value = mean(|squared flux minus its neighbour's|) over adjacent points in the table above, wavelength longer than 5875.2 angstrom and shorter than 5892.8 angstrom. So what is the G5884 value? 89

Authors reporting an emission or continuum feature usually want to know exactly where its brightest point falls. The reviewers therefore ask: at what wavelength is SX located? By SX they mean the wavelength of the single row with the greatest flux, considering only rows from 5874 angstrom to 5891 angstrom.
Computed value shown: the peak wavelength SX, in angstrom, 5874.52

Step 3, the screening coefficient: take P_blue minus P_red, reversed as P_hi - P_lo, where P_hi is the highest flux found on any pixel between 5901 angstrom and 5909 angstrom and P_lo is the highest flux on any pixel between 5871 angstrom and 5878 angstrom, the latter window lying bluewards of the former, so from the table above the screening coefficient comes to -0.5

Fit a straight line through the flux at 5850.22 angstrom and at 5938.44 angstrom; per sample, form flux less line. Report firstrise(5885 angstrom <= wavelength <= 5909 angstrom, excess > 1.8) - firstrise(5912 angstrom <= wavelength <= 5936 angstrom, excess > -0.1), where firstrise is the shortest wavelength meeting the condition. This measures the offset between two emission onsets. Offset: -9.5 angstrom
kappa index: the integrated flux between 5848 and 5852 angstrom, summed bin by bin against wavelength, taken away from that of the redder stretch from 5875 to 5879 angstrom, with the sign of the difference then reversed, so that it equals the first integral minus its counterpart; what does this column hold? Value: 9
